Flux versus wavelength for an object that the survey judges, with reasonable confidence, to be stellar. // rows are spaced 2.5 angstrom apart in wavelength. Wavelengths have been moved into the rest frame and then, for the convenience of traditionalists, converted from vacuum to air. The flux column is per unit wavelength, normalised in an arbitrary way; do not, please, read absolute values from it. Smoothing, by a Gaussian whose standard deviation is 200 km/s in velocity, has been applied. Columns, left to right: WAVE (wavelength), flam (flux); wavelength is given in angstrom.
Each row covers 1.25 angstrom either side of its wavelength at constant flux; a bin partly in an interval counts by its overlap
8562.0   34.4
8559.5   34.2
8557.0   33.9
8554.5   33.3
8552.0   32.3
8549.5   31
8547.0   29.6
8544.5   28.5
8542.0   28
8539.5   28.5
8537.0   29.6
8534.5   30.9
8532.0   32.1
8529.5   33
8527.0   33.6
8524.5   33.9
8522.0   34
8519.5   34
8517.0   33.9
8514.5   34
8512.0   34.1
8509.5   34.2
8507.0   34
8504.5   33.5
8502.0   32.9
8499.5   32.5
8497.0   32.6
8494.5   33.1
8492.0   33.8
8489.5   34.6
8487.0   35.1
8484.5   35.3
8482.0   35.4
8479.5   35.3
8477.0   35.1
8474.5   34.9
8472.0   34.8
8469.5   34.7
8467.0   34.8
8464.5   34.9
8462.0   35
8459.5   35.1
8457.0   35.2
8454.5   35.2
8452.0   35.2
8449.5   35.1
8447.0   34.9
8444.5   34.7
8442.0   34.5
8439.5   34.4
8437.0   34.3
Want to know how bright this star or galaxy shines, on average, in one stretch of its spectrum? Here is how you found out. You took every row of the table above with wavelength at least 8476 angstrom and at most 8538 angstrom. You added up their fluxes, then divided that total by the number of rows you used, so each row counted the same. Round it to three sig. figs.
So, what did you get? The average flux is 33.6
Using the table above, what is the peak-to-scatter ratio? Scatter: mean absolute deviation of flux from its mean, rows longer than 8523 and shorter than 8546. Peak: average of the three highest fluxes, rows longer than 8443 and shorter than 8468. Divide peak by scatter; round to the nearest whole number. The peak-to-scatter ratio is 18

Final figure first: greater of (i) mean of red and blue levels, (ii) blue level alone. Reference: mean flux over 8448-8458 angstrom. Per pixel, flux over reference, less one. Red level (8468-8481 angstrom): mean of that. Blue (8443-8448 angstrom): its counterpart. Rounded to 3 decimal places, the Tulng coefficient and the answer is -0.008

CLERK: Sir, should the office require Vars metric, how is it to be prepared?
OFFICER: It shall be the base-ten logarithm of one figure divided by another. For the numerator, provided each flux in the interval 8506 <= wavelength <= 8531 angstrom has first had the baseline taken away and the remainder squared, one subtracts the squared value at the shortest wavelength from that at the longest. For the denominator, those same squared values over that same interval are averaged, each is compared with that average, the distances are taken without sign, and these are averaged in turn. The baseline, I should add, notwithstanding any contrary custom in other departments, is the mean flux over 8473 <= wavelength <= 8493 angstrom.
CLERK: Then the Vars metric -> 0.67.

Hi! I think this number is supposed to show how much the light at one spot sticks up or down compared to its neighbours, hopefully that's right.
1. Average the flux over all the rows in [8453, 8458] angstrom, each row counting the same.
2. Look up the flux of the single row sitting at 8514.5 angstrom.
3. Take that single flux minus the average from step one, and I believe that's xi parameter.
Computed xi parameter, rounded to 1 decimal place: -1.2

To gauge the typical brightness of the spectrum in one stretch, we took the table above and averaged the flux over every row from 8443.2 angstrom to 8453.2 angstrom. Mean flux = 35.0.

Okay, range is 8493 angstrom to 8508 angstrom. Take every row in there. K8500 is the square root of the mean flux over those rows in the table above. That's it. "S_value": 5.75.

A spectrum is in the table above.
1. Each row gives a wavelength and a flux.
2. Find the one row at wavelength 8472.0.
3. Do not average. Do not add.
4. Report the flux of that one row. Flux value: 34.8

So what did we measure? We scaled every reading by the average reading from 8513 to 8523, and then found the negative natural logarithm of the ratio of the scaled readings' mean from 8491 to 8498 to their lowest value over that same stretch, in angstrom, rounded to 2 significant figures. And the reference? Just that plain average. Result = -0.017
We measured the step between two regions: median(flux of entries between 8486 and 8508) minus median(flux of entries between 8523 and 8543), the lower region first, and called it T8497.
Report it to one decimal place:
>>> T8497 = 2.0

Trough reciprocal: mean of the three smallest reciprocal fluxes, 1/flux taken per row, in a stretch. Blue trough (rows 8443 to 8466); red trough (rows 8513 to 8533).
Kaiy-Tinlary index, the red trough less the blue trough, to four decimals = 0.0010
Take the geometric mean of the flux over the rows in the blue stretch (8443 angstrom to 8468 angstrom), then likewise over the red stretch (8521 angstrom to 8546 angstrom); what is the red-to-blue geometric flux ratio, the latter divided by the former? 0.89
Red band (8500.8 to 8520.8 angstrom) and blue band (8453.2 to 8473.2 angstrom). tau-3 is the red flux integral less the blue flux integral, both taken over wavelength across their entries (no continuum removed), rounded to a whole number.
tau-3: -23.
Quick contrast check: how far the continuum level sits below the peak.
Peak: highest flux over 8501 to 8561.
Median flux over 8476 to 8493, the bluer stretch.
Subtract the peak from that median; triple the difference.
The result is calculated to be 2.7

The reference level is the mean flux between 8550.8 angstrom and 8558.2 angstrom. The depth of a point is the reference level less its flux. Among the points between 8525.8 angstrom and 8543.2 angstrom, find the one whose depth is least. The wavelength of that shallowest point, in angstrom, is 8527.0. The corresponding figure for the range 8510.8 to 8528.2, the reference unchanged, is 8512.0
